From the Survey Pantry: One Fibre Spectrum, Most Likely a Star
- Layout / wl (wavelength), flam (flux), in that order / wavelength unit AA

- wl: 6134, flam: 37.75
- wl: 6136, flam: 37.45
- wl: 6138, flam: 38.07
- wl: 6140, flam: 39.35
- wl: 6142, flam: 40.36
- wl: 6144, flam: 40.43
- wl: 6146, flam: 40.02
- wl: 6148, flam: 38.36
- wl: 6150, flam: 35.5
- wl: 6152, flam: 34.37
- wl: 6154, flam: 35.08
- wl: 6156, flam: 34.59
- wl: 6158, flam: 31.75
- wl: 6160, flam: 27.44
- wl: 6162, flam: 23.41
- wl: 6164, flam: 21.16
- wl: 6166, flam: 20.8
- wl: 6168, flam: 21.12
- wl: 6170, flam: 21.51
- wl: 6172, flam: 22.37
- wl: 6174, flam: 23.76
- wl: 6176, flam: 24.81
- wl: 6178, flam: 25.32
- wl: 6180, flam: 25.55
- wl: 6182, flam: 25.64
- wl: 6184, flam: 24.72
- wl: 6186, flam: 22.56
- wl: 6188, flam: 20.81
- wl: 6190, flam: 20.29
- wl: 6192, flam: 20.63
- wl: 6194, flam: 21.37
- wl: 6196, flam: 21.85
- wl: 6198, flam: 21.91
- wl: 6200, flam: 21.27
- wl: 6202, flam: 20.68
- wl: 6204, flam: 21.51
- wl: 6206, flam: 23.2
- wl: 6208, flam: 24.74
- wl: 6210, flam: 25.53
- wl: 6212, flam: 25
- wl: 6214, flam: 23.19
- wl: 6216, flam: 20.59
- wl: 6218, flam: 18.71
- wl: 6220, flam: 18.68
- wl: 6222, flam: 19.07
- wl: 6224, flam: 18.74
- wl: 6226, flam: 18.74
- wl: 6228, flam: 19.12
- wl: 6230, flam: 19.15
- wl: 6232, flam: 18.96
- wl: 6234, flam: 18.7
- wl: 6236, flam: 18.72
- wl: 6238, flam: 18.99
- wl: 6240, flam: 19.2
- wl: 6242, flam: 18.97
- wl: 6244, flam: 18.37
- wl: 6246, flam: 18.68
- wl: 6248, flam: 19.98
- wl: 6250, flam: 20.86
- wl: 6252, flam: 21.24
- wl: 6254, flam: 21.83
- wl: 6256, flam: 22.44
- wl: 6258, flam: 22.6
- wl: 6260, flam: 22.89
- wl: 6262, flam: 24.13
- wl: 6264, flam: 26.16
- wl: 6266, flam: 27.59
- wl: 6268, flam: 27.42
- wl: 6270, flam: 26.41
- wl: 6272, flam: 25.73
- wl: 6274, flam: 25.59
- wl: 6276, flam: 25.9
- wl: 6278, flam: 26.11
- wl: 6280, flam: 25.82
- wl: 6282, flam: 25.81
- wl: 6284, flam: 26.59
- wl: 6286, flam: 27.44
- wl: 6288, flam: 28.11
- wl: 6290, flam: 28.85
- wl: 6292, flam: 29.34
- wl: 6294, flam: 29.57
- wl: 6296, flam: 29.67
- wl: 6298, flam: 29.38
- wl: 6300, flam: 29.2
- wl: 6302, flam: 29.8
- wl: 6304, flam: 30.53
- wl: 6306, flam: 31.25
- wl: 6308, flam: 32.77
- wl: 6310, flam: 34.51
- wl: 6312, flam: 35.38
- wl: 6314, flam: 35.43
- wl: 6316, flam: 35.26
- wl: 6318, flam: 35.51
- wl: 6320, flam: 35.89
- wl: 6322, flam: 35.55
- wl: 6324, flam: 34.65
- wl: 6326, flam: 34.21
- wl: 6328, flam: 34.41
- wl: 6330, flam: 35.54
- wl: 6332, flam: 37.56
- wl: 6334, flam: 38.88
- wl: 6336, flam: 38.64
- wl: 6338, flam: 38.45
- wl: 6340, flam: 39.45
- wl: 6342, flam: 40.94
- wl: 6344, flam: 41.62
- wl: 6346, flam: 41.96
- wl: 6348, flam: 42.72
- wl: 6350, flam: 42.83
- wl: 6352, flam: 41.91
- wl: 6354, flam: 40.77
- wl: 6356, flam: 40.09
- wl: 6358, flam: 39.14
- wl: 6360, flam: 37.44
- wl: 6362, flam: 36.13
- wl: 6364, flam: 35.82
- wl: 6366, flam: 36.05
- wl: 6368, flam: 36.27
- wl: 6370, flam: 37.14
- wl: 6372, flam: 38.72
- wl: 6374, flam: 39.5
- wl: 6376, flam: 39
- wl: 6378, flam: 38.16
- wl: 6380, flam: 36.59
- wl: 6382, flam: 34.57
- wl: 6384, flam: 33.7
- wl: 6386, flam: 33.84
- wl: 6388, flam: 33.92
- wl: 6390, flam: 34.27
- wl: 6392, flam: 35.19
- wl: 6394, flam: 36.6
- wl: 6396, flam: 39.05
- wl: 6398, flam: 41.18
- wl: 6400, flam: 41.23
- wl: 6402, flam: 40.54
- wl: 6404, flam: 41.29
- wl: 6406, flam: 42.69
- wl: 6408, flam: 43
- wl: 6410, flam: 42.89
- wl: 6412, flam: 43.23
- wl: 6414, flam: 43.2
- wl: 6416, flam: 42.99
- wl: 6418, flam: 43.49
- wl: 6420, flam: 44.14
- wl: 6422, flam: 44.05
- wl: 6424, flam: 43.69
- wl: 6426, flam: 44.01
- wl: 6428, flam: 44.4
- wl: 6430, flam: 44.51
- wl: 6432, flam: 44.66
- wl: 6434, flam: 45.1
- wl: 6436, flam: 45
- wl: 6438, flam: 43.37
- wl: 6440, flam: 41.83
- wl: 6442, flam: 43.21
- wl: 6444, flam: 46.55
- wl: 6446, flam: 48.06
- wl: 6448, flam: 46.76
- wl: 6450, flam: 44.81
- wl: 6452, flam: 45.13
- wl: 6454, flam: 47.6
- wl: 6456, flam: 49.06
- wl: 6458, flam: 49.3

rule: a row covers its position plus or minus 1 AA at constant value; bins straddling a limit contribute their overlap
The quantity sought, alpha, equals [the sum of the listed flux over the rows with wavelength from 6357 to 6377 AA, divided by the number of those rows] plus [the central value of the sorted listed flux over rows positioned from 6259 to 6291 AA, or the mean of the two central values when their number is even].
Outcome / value 64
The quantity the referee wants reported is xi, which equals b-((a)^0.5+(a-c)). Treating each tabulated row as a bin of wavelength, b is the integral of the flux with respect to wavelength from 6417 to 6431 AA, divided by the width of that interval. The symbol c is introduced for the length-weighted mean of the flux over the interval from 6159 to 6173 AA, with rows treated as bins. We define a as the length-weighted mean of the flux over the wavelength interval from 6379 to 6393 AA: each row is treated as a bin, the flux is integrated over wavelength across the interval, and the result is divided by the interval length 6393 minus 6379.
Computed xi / 26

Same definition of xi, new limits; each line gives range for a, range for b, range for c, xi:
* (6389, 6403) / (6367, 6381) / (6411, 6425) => 37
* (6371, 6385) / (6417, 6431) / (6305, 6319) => 35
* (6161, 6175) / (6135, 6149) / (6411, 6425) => 56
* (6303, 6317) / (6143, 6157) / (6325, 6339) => 34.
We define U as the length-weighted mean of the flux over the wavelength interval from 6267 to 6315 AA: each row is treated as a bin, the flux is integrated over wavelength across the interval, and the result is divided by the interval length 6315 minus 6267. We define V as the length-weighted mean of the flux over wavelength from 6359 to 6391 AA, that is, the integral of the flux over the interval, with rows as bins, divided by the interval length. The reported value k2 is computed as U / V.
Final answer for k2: 0.8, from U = 29.0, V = 36.3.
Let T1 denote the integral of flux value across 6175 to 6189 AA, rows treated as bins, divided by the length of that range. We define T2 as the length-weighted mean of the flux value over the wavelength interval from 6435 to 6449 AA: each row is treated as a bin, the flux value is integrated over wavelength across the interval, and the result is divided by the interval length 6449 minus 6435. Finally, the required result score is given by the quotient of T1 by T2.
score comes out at 0.54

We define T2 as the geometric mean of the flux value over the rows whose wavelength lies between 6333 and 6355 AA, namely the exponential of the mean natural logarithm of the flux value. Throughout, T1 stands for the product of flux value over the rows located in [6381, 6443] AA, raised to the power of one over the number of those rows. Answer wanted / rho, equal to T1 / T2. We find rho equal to 1.01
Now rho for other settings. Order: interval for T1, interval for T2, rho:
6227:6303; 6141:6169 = 0.77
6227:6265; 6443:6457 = 0.44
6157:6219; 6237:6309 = 0.91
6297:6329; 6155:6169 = 1.32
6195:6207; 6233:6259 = 1.09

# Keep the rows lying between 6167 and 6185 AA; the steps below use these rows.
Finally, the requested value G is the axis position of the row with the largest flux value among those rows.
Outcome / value 6182 AA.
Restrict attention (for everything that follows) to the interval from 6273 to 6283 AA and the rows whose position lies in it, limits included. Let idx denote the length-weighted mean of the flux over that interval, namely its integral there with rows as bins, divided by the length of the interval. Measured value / 26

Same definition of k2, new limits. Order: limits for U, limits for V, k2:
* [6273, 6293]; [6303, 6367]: 0.7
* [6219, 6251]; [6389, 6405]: 0.5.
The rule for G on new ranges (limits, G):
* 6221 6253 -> 6252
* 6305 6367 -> 6350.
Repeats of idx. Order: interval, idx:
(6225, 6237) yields 19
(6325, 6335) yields 36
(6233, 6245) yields 19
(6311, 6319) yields 35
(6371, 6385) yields 37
